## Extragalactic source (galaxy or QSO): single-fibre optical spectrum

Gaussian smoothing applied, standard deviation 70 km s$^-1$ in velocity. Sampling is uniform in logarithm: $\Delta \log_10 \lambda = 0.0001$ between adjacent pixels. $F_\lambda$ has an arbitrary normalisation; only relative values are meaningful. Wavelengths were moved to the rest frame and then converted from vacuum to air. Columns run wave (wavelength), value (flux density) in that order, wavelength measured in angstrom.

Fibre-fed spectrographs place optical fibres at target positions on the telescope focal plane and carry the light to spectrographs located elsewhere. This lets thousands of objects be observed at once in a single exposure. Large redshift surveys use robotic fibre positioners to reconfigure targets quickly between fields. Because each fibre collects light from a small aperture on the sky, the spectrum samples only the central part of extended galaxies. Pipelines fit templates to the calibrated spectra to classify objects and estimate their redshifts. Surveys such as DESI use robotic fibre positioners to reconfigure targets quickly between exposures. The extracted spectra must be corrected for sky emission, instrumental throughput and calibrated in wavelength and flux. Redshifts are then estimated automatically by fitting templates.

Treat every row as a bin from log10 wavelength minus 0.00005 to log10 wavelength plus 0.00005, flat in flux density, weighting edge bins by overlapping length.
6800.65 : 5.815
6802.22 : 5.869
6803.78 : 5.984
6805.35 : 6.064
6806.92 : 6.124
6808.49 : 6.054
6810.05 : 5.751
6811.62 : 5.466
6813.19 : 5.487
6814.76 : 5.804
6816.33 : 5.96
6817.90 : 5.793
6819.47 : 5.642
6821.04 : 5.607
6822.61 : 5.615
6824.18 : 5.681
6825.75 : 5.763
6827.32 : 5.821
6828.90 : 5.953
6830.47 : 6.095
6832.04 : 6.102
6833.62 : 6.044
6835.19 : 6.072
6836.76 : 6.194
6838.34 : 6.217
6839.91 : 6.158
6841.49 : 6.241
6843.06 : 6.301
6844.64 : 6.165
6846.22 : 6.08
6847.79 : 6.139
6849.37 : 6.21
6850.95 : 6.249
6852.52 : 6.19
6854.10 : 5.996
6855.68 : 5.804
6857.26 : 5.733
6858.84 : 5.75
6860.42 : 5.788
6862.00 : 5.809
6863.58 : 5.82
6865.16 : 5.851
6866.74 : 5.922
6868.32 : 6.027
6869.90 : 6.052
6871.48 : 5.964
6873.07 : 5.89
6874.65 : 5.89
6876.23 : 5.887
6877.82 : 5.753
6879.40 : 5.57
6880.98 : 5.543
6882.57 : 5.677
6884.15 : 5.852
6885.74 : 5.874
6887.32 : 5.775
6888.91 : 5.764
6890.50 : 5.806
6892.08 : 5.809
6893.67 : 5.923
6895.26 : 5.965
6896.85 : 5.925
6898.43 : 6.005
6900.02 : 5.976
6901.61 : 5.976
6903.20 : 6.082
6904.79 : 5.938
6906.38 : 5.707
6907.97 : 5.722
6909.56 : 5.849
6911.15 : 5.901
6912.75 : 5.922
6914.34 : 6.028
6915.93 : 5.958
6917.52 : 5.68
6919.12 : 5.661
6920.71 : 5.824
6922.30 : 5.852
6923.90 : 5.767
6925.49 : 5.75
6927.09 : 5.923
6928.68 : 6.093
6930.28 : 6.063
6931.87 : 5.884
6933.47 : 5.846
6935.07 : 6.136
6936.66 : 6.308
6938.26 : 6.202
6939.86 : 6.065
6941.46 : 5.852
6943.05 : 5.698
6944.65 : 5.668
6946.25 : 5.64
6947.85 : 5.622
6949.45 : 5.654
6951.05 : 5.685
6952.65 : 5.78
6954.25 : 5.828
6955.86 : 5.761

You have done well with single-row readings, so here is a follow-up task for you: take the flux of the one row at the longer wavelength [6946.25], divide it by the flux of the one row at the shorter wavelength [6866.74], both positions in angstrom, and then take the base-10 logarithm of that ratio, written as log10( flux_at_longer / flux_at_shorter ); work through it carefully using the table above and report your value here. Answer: -0.021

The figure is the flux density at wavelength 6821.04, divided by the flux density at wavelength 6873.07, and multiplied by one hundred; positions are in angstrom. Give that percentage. 95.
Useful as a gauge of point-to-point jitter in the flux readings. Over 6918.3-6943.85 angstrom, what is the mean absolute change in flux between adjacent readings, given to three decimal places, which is 0.130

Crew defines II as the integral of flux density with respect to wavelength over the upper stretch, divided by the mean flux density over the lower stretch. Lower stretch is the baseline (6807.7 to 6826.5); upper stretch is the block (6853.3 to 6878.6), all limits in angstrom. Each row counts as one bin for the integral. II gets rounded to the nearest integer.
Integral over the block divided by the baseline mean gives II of 26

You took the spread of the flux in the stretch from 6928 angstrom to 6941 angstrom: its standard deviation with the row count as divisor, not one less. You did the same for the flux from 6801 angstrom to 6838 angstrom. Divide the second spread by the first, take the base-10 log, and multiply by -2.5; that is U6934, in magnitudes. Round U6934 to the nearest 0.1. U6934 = -0.4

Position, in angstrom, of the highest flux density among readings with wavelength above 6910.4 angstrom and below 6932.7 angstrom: 6928.68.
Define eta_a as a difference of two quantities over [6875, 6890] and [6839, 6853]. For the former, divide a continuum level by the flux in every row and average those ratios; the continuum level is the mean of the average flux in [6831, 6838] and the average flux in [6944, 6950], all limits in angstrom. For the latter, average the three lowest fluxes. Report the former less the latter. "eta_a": -5.10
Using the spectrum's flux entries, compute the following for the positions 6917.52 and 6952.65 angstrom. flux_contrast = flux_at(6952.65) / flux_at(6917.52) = 1.02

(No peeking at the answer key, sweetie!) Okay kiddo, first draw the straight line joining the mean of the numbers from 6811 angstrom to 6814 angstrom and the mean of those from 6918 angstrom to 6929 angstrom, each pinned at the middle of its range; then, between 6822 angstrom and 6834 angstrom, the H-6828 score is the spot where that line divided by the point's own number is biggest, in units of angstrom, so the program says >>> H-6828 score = 6822.61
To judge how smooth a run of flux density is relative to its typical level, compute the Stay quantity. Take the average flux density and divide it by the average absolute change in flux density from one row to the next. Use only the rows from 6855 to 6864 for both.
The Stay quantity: 183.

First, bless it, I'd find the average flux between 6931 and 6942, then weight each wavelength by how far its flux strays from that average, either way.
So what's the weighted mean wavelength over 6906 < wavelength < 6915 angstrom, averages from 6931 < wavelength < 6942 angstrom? 6908.8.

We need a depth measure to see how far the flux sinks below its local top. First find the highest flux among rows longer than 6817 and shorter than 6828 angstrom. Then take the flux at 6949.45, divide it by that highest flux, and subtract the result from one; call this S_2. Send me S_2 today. 0.029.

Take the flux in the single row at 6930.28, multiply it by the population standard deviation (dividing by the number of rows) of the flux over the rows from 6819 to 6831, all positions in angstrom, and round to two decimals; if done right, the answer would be 1.00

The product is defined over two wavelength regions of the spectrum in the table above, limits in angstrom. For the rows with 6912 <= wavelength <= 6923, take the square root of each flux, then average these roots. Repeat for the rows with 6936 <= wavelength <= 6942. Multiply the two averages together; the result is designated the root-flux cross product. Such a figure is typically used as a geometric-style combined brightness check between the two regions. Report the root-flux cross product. 5.97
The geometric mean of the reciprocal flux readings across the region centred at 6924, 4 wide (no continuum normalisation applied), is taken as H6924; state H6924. 0.173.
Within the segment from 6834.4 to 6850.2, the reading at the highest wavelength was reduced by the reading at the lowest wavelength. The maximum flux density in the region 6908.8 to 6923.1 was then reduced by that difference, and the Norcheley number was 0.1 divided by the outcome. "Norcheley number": 0.0170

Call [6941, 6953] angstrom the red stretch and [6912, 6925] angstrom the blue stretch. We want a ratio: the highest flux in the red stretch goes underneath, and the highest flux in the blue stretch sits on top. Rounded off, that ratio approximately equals 1.03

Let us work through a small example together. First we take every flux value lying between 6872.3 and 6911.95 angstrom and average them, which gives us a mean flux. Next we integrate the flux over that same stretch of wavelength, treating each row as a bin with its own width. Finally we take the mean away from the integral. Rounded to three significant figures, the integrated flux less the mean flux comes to 226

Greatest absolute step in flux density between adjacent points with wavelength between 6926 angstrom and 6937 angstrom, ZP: 0.29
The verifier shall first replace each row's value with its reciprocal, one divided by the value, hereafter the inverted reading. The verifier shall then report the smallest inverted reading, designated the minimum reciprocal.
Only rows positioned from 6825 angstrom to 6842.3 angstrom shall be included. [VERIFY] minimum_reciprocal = 0.160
